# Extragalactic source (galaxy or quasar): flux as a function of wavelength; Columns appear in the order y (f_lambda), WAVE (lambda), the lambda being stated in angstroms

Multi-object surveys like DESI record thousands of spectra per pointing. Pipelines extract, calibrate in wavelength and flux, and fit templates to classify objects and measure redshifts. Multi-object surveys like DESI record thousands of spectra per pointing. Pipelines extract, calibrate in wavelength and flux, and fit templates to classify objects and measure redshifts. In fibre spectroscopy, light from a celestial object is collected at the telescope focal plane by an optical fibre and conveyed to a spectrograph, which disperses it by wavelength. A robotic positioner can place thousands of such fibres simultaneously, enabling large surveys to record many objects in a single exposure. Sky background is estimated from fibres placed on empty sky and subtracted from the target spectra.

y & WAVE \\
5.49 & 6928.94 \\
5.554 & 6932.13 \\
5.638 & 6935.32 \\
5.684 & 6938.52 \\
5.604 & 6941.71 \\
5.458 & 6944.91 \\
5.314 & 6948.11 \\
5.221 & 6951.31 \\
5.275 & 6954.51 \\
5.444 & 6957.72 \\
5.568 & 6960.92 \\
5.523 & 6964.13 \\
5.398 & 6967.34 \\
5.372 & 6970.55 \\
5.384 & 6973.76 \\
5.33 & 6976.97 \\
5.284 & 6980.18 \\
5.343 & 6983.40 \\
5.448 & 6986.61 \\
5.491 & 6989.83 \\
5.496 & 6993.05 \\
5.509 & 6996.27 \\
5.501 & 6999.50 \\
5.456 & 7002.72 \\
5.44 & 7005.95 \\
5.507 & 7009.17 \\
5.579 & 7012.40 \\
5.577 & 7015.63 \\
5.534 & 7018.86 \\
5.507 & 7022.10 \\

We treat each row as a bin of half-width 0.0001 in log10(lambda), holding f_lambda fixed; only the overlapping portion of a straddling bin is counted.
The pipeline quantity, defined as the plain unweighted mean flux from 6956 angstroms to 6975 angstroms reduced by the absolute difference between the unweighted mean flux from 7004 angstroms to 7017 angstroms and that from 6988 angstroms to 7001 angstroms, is 5.42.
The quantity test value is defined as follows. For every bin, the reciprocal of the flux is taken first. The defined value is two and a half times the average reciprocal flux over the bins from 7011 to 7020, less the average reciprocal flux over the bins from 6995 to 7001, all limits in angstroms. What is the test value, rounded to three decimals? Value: 0.268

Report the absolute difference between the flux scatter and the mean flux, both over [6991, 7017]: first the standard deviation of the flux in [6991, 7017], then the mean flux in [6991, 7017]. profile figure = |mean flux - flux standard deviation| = 5.46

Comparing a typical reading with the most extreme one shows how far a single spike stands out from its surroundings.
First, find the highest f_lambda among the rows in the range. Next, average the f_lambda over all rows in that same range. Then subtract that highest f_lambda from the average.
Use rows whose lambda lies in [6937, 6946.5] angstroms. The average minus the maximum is -0.10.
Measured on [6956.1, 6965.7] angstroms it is -0.06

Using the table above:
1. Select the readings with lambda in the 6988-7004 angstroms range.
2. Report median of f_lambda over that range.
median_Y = 5.50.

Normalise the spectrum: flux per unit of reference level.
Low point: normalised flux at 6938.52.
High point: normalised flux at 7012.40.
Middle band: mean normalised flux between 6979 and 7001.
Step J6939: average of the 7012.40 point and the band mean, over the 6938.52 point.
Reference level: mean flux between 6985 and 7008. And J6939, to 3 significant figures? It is 0.969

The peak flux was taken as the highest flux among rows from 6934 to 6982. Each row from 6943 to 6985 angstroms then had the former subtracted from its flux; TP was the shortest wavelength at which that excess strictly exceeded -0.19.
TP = 6960.92 angstroms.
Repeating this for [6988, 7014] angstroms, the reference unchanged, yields 6993.05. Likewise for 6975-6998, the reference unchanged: 6993.05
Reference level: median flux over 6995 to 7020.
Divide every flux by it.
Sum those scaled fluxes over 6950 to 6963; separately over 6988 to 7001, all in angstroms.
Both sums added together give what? 7.90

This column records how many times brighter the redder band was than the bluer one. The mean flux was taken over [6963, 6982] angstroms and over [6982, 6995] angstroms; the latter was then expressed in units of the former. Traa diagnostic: 1.01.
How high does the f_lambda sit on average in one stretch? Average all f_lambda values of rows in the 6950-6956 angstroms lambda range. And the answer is 5.25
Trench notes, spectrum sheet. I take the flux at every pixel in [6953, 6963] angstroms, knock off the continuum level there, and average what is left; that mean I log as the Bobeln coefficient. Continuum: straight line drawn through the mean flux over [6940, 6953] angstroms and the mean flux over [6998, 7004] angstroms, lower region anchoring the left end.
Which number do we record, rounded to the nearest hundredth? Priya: 0.01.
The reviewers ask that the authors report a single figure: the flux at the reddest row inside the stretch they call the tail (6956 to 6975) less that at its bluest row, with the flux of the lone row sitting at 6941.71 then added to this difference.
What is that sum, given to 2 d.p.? 5.54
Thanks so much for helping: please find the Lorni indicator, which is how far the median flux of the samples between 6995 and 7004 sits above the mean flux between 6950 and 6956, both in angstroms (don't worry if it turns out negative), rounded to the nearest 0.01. 0.25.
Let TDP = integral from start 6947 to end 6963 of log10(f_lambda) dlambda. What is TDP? 11.7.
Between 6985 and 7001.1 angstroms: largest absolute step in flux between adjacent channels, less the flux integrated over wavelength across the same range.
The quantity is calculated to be -88.3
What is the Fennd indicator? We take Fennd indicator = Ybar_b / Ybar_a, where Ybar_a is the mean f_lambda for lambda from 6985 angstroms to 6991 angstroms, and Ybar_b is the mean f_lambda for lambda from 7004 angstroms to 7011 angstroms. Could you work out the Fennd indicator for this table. 1.00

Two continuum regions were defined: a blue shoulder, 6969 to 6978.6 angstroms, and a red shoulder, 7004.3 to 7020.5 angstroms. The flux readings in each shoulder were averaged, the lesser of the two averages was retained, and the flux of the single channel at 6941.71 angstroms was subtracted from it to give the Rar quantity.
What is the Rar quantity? -0.24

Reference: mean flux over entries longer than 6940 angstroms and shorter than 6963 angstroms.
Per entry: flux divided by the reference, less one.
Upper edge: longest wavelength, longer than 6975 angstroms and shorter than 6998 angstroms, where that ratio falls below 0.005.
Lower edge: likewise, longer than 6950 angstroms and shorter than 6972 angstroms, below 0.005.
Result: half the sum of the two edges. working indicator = 6977.0 angstroms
